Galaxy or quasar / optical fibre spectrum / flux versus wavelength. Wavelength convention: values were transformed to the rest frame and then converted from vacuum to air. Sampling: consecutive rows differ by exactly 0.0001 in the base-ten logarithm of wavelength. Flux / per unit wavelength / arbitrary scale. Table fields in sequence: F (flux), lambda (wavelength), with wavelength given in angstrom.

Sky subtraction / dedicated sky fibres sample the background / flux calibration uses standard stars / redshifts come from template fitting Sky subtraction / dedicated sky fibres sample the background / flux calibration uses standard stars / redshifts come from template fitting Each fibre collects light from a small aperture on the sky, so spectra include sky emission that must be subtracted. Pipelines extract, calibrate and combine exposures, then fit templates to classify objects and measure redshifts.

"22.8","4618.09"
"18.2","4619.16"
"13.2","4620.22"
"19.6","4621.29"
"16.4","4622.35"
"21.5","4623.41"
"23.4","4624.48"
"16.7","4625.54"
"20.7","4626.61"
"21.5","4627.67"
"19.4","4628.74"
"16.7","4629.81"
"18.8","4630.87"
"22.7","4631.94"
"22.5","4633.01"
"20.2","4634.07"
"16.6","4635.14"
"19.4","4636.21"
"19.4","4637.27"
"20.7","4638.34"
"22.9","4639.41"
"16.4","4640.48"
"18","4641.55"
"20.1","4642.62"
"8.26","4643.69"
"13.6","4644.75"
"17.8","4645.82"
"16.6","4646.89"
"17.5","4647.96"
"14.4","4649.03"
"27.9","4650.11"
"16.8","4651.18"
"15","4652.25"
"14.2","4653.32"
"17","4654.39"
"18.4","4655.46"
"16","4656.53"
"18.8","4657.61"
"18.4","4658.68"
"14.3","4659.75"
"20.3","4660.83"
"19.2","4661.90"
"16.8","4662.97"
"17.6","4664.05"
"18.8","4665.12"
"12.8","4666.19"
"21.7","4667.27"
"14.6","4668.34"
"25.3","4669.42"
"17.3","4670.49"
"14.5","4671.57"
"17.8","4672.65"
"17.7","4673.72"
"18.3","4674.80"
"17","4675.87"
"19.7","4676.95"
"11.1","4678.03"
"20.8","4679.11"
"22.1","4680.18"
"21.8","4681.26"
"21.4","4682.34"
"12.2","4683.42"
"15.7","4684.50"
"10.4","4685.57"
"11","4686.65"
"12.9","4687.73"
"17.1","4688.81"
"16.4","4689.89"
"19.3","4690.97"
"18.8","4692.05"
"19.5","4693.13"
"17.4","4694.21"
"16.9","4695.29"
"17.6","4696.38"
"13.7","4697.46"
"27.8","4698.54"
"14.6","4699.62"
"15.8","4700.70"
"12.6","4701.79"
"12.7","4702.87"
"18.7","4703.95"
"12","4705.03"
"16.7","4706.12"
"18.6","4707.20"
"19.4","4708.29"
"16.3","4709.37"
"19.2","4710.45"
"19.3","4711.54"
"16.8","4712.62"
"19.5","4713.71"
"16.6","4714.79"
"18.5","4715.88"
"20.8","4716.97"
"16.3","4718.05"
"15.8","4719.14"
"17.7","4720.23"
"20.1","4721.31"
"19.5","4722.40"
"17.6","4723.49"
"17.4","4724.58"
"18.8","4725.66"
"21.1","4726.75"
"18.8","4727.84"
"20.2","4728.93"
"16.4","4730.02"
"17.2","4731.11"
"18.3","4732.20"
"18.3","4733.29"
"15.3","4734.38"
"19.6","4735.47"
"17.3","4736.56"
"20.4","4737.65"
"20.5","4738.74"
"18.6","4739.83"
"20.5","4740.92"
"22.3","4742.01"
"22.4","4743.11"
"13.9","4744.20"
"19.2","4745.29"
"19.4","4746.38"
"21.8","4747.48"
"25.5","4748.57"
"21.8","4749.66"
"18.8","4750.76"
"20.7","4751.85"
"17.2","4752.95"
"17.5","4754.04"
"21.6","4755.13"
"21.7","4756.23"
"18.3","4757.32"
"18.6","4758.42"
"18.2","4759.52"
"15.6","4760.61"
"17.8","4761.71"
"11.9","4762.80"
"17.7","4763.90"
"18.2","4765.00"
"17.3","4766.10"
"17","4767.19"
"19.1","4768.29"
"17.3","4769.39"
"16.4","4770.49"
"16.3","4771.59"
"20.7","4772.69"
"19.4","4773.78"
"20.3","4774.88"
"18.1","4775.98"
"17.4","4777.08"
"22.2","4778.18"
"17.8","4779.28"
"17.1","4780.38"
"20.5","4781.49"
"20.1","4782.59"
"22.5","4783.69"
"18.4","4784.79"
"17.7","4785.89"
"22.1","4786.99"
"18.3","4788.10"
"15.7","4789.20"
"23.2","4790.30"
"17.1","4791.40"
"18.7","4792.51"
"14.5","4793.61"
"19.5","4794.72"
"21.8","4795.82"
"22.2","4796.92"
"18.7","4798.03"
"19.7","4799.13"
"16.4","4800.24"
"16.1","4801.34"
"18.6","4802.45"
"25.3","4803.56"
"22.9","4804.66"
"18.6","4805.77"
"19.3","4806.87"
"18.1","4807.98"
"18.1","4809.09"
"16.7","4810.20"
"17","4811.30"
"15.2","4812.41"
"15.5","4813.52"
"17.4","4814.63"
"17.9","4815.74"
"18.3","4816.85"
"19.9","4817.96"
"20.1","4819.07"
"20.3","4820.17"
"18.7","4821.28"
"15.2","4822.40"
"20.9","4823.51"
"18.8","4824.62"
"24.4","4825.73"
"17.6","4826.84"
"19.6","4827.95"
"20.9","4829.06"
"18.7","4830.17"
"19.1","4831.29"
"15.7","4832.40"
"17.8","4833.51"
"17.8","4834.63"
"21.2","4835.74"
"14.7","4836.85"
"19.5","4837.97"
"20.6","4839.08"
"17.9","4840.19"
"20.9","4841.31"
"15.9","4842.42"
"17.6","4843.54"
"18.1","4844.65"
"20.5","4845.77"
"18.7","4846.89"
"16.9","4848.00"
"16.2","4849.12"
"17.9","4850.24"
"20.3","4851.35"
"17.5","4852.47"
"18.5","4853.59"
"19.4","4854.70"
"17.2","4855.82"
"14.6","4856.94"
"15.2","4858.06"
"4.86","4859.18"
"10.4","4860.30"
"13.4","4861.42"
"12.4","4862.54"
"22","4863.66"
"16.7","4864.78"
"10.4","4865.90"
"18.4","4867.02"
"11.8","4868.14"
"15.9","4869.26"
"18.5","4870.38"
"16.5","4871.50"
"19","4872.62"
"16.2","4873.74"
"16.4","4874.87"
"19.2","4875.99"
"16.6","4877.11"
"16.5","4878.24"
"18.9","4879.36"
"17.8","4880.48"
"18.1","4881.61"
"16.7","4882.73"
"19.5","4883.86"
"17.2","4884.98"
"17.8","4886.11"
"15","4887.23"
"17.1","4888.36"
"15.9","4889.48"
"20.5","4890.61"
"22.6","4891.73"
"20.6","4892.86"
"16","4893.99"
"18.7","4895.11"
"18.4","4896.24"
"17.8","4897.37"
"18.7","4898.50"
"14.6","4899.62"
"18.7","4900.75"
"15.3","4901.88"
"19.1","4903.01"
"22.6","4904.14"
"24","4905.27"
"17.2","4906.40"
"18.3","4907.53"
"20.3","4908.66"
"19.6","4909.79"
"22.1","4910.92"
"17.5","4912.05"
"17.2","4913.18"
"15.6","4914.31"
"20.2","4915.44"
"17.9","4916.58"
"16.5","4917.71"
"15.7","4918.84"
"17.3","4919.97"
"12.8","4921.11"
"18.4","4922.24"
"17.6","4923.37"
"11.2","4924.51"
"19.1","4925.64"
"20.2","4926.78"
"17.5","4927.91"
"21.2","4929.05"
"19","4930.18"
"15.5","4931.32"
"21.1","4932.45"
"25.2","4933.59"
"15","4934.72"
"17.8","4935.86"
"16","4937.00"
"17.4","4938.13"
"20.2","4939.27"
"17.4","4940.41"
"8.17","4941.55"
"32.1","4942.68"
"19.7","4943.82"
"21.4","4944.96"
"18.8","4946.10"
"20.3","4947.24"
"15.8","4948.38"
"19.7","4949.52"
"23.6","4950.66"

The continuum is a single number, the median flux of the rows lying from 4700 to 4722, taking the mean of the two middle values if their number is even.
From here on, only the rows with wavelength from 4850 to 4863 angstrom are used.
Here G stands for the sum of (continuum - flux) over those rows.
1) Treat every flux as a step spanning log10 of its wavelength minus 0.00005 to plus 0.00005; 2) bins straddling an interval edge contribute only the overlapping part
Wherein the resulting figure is 25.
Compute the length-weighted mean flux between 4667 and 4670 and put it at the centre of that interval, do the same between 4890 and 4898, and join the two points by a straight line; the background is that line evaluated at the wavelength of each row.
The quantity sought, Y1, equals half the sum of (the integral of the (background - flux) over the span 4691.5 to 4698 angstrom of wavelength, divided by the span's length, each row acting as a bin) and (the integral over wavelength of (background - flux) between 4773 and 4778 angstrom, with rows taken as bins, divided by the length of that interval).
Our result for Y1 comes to 1.8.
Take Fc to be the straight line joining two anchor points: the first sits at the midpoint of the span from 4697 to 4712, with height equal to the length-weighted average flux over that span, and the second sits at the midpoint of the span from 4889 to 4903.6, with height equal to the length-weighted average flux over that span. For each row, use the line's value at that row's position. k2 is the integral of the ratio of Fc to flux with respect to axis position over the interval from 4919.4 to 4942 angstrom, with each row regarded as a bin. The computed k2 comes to 25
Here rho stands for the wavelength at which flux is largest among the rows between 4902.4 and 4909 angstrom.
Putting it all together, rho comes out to 4905.27 angstrom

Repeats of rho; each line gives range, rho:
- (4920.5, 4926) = 4925.64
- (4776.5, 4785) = 4783.69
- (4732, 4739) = 4738.74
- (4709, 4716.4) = 4713.71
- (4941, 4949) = 4942.68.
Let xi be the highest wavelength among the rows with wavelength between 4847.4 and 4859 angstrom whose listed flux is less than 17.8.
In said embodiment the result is 4858.06 angstrom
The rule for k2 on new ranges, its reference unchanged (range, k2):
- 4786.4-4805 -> 17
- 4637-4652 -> 15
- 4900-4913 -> 12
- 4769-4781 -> 11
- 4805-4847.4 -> 41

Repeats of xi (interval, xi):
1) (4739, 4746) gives 4744.20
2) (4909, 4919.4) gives 4918.84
